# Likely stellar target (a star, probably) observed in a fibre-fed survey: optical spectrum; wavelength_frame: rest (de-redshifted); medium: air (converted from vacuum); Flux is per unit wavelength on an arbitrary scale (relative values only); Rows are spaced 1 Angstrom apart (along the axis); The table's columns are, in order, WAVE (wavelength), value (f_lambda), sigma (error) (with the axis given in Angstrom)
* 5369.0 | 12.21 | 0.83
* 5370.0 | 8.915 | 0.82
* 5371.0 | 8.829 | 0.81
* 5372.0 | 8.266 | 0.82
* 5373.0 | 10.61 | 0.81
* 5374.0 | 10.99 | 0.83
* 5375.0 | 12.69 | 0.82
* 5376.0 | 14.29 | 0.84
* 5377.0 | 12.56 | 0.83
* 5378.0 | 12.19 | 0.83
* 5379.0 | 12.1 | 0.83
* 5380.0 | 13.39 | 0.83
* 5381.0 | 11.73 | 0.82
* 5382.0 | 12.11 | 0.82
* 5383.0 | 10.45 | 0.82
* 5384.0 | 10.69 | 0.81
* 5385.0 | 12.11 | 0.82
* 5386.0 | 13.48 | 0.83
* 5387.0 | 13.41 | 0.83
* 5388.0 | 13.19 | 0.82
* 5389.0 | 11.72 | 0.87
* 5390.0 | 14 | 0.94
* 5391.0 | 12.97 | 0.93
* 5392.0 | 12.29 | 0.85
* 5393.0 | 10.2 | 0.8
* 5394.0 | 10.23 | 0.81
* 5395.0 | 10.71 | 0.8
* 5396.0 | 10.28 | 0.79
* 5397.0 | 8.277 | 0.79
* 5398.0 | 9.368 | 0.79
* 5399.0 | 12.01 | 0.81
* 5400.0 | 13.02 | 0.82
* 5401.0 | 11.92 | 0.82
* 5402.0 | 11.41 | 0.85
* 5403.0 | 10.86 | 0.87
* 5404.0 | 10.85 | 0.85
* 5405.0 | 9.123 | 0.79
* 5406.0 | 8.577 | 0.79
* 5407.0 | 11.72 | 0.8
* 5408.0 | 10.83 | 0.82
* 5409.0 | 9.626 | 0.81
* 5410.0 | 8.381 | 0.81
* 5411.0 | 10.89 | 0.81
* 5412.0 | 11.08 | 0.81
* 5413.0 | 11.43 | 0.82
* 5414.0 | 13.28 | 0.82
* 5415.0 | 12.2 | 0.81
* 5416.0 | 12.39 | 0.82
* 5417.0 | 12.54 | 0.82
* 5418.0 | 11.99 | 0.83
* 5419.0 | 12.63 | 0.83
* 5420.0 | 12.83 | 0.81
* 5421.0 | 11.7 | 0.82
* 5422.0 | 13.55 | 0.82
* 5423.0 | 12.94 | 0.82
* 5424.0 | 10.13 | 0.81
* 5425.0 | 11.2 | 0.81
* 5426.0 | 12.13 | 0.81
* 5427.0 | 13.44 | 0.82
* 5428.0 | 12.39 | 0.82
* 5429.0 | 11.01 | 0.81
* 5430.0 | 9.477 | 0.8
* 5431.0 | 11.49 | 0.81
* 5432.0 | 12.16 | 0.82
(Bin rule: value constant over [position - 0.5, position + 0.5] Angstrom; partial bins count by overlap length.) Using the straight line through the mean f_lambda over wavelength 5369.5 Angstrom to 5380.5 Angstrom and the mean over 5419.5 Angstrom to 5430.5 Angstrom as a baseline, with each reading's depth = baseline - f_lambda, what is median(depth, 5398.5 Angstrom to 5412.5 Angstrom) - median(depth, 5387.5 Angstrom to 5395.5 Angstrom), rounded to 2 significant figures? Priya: 1.3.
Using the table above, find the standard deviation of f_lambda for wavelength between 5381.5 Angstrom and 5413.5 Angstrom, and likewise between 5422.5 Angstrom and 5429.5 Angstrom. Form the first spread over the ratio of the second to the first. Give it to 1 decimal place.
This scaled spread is 2.0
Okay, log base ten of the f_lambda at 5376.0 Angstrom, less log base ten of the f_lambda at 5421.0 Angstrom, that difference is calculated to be 0.09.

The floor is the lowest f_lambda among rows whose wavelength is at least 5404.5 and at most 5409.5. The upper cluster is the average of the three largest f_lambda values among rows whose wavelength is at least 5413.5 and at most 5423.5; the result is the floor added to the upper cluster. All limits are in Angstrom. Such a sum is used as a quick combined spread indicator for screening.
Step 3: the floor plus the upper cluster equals 21.8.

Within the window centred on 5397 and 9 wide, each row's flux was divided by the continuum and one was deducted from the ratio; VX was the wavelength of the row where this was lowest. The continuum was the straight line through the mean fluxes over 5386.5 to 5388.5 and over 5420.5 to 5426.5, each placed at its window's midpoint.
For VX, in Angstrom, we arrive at 5397.0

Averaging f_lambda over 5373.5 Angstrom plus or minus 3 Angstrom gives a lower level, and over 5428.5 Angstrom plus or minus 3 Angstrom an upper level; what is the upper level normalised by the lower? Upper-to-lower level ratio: 1.06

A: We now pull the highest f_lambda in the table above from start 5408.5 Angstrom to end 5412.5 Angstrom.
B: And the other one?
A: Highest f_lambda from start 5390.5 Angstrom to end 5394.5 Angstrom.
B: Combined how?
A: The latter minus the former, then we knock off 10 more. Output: -8.1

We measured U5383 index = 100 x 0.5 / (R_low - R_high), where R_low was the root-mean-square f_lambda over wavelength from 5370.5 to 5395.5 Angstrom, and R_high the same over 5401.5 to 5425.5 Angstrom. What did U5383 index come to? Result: 104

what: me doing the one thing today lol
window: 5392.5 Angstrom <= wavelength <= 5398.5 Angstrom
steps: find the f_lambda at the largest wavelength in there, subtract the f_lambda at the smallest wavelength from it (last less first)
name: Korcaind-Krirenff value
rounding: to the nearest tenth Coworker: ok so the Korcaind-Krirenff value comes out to -0.8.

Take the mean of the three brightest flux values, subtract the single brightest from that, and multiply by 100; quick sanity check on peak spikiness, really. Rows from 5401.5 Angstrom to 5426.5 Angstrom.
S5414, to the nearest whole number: -29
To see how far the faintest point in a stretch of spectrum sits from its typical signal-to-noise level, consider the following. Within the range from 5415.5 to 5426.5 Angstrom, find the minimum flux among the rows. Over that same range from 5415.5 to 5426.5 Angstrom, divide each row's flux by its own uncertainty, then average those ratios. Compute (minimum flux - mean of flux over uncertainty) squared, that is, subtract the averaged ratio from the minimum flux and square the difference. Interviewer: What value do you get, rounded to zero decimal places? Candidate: 23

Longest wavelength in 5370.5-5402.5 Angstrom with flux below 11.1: 5398.0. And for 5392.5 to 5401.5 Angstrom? 5398.0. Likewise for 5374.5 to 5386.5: 5384.0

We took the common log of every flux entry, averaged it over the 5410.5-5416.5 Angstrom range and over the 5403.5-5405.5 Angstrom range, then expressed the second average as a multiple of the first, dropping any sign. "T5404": 0.929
